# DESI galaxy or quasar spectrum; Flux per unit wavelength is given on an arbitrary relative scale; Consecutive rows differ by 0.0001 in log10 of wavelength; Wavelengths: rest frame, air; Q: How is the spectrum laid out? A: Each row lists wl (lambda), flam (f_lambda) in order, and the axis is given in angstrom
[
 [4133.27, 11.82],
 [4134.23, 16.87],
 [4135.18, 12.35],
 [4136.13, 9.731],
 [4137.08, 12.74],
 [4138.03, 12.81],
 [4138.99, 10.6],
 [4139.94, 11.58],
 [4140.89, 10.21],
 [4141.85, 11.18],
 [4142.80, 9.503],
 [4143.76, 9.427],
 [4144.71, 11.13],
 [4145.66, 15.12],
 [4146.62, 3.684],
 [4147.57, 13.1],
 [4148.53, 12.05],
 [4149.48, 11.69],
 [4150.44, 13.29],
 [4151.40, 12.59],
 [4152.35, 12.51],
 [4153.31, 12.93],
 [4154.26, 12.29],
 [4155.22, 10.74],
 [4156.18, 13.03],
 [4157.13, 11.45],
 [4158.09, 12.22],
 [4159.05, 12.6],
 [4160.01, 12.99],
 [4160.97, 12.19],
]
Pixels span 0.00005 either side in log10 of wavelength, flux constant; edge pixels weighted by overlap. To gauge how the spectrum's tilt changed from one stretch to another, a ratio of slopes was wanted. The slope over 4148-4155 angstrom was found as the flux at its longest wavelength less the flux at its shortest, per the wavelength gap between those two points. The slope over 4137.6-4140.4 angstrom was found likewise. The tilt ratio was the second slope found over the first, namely -15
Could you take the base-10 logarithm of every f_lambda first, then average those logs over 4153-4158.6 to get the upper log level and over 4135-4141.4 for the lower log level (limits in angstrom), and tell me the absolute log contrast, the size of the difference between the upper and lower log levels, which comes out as 0.03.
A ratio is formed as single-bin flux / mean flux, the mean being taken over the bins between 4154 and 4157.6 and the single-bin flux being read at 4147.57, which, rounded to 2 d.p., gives 1.10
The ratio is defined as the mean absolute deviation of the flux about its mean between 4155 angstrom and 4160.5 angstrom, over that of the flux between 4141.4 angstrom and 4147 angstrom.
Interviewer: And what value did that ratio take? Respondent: 0.29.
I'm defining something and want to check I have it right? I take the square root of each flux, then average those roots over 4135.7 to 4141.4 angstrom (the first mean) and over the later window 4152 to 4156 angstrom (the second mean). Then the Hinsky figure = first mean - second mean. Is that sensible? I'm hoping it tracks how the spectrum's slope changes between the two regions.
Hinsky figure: -0.13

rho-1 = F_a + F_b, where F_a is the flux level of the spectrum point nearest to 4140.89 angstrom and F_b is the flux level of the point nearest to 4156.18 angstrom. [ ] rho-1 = 23.2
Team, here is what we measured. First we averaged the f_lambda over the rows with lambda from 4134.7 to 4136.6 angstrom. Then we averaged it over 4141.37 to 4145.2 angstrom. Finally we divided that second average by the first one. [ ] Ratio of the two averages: 0.93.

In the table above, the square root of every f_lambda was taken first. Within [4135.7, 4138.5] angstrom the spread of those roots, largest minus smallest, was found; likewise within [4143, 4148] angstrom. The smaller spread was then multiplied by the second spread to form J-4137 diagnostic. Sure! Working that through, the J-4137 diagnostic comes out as 0.91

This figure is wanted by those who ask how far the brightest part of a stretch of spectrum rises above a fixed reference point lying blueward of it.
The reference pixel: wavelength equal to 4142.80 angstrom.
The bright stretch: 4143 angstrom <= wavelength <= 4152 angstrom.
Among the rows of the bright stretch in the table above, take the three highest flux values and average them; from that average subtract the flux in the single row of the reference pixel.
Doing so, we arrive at 4.3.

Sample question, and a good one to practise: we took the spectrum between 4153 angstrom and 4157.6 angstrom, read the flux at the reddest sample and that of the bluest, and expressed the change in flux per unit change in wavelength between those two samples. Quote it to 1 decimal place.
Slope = -0.4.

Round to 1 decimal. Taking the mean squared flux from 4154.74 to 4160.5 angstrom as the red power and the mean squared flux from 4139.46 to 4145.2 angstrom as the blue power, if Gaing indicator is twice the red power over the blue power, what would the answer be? 2.7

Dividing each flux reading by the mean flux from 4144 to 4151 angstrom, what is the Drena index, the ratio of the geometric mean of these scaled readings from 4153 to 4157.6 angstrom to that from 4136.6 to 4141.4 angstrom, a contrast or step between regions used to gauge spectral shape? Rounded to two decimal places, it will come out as 1.04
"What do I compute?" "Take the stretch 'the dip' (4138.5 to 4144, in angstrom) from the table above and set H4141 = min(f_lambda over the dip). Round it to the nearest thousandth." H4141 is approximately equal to 9.427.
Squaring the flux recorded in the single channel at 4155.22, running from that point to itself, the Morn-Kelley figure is 115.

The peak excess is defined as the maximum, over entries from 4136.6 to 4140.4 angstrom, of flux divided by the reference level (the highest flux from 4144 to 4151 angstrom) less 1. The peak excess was -0.15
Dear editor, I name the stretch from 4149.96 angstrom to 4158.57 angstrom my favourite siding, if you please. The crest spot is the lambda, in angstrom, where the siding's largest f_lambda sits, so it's 4150.44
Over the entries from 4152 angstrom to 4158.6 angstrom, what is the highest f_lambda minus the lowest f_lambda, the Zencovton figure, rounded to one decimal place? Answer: 2.3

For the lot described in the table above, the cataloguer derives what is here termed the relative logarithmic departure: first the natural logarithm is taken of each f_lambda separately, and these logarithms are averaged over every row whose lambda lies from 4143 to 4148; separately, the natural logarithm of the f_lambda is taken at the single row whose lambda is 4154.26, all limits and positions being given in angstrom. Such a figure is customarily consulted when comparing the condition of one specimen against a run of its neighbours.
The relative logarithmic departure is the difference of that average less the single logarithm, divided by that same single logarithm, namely -0.10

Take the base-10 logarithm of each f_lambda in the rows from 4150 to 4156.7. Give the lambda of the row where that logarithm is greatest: 4150.44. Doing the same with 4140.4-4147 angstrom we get 4145.66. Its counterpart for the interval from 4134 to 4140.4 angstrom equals 4134.23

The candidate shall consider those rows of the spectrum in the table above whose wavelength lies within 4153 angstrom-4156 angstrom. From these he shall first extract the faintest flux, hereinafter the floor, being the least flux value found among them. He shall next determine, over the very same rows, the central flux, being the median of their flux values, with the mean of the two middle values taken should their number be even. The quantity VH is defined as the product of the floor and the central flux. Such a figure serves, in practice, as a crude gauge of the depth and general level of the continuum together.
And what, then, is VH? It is 132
